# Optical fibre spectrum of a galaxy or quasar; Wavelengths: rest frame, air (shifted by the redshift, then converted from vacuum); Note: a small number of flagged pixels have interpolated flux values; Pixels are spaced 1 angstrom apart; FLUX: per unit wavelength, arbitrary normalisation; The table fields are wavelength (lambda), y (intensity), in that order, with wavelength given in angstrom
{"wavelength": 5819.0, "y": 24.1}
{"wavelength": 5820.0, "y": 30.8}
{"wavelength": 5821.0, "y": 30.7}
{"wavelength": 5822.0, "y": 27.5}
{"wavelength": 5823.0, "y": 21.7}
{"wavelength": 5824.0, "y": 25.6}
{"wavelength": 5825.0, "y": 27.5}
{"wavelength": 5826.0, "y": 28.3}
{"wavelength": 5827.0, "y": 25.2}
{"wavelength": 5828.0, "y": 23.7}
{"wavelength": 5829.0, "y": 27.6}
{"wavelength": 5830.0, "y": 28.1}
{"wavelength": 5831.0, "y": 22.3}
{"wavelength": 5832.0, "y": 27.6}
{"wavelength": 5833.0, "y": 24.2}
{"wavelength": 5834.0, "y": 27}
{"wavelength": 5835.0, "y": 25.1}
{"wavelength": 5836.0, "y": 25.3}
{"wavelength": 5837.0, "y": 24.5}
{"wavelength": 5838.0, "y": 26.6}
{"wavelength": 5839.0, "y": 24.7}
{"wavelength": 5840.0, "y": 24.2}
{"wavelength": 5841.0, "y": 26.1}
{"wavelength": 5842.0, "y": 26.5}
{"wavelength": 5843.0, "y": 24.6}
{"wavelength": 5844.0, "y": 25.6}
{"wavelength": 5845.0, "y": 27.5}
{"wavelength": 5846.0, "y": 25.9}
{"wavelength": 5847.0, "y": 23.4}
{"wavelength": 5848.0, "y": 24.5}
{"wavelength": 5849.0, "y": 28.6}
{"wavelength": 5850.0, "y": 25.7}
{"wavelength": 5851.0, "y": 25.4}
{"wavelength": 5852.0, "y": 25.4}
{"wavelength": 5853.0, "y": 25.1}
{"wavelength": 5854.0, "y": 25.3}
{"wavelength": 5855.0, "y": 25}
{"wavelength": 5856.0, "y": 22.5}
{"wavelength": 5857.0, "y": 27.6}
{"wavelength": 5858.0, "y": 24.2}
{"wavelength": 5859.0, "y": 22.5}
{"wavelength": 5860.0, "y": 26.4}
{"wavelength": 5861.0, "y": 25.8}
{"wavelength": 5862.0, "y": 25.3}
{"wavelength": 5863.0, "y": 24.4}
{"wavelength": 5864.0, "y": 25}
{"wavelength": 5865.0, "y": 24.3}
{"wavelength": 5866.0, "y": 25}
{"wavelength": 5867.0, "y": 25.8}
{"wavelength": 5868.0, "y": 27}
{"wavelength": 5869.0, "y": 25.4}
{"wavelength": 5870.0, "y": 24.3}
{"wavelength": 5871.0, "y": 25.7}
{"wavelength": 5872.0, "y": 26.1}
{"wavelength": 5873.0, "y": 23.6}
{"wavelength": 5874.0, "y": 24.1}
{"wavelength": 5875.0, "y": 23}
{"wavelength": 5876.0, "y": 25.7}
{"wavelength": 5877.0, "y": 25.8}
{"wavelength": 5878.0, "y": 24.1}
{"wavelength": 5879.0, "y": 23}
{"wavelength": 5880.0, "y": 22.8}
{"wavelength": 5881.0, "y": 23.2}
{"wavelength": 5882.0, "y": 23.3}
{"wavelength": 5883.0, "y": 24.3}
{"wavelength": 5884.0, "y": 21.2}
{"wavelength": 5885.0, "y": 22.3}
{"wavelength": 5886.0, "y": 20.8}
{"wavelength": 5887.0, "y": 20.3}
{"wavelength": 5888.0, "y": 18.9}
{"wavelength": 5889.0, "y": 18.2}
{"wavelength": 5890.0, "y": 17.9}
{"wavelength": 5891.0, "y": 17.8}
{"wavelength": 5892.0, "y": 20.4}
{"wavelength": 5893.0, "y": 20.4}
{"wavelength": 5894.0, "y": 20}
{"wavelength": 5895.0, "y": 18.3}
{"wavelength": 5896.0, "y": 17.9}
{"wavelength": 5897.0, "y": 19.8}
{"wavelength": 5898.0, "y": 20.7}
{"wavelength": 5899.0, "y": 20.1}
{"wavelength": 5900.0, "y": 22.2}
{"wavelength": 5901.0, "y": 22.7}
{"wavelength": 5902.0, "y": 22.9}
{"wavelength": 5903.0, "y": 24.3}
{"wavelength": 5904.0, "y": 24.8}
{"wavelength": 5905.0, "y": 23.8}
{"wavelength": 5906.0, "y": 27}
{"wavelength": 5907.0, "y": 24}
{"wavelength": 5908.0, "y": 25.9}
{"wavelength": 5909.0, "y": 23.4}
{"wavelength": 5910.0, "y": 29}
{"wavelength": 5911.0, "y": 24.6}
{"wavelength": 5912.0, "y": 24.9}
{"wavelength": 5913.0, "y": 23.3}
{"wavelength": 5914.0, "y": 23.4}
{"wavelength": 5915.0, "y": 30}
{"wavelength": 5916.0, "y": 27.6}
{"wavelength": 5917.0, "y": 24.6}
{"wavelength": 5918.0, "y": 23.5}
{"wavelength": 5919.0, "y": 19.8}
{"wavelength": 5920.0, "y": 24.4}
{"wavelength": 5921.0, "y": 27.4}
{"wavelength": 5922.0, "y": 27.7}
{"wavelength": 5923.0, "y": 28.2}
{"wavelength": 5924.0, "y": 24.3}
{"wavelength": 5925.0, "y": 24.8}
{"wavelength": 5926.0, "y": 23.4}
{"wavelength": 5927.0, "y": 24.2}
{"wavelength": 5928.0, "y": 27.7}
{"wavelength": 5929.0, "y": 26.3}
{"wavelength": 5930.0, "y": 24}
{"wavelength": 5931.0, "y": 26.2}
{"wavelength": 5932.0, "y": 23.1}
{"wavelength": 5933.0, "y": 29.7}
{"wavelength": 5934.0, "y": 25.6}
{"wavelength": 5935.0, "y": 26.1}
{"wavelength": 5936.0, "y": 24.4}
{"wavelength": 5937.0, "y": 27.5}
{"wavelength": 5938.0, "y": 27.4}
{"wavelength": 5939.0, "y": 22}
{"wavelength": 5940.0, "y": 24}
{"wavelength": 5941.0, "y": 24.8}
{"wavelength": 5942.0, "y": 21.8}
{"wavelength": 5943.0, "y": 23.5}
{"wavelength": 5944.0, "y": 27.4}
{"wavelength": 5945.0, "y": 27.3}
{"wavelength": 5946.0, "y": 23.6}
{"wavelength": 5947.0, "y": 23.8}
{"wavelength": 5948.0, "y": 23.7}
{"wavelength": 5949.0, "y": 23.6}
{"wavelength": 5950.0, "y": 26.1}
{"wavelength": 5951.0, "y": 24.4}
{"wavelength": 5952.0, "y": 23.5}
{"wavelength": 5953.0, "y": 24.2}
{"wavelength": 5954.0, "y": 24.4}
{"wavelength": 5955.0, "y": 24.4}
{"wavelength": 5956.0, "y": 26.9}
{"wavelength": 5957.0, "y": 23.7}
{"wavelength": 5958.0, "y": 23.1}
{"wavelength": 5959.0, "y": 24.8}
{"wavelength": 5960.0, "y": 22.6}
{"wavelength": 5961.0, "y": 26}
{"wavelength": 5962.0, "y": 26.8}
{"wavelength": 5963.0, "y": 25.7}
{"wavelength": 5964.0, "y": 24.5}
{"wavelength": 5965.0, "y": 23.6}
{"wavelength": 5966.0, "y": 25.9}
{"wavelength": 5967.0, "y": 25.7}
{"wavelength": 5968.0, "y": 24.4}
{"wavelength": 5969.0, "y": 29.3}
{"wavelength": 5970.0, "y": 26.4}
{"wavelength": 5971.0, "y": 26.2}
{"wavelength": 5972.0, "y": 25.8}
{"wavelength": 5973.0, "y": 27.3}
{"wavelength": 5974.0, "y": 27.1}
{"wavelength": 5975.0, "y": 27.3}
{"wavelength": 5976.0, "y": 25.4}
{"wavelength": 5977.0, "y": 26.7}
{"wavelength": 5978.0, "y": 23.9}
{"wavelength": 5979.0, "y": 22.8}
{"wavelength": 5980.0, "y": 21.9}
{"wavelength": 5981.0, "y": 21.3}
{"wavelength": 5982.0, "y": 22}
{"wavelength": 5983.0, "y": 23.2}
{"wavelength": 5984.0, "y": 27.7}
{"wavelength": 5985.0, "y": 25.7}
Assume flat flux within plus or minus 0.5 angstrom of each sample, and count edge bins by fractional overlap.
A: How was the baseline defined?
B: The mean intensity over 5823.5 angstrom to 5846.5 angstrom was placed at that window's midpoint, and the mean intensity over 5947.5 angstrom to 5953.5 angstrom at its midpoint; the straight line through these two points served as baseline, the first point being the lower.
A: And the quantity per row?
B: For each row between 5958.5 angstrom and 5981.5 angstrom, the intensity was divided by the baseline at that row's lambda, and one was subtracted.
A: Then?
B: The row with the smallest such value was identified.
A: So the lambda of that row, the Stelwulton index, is 5981.0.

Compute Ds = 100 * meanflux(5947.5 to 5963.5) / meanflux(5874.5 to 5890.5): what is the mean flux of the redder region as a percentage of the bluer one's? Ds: 111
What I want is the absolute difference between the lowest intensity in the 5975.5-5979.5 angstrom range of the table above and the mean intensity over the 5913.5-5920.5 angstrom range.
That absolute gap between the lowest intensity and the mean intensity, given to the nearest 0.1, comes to 2.0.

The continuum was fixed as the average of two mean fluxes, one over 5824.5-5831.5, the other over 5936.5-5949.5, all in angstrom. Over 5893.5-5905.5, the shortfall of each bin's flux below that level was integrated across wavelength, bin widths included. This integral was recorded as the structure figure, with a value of 47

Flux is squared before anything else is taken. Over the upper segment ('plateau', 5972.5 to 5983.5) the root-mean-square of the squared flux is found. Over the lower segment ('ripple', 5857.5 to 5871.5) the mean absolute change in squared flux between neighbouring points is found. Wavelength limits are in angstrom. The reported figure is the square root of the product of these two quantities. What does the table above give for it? 192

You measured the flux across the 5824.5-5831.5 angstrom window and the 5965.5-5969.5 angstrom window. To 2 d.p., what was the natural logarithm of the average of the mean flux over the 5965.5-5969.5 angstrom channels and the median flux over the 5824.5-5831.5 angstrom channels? 3.29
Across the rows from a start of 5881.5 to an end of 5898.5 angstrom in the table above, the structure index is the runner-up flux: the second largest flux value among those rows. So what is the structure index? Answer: 23.3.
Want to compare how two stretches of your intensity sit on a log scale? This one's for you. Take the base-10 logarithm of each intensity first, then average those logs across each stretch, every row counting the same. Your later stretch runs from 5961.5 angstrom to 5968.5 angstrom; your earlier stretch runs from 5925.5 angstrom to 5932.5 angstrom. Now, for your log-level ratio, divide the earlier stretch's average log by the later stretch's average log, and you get 0.997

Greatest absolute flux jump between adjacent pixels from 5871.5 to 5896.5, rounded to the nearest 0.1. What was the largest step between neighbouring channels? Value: 3.1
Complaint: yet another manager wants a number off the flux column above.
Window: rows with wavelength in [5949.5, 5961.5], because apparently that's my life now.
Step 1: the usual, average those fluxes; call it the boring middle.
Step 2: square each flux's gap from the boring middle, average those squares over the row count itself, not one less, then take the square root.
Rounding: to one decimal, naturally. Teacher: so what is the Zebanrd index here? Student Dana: 1.2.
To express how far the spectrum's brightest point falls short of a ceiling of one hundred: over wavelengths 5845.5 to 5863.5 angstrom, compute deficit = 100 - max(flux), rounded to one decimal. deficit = 71.4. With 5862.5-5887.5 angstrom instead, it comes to 73.0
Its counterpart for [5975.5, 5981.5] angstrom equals 73.3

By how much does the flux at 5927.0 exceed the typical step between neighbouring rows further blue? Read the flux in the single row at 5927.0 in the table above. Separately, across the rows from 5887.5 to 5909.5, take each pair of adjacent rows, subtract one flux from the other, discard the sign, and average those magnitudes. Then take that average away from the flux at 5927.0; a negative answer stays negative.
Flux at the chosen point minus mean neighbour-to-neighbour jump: 23.0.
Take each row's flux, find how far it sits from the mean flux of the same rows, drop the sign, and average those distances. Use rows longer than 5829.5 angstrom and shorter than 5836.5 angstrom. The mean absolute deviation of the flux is 1.6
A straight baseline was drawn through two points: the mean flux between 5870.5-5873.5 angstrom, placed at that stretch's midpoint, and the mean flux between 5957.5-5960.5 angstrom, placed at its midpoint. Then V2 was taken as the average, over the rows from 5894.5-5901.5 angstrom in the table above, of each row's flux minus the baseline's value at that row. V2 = -4.4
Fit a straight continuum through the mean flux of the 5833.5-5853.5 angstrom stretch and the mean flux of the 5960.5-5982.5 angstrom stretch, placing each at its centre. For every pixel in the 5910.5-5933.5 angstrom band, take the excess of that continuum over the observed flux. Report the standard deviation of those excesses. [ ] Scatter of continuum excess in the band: 2.4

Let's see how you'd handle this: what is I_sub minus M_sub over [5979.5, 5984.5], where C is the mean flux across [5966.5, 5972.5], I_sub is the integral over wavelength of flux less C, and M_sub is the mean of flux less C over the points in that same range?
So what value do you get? -12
